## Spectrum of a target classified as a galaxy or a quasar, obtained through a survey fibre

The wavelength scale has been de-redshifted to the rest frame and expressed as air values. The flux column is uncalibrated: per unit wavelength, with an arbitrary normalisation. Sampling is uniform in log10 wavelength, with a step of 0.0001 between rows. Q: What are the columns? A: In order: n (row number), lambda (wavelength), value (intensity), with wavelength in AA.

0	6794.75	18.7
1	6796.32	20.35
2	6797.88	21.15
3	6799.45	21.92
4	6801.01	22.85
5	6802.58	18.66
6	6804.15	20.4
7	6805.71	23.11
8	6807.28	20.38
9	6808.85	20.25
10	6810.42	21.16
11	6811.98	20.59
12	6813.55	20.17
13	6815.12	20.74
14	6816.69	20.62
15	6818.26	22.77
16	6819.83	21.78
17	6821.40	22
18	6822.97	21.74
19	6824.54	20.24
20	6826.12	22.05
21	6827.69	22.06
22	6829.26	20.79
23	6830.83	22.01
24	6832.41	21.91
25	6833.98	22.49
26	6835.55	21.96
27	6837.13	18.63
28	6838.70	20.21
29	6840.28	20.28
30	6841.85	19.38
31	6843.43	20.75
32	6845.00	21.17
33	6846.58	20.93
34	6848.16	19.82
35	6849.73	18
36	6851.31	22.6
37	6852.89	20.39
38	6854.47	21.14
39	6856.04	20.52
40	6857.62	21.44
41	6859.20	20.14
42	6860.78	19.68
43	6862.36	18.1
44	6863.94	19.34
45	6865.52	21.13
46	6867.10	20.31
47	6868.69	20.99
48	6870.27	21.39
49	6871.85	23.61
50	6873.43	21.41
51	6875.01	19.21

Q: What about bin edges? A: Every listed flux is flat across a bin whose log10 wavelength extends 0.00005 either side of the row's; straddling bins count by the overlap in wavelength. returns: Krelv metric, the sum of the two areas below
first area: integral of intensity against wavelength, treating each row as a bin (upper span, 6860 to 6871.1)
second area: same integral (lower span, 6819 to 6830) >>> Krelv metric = 460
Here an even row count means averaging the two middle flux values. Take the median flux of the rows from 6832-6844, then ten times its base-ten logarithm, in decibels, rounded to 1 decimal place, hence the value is 13.1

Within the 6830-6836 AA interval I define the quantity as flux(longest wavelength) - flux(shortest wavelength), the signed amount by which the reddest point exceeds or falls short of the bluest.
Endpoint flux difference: 0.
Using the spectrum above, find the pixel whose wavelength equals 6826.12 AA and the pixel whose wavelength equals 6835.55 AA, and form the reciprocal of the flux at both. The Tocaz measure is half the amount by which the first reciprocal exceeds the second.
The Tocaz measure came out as -0.0001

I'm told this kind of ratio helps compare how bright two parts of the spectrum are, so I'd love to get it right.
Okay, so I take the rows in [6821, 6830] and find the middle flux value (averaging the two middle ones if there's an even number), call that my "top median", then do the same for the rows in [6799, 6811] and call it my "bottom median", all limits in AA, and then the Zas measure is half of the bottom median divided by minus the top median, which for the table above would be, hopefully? -0.48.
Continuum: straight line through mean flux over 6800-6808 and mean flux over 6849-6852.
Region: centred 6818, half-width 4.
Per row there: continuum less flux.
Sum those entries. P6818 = -3.7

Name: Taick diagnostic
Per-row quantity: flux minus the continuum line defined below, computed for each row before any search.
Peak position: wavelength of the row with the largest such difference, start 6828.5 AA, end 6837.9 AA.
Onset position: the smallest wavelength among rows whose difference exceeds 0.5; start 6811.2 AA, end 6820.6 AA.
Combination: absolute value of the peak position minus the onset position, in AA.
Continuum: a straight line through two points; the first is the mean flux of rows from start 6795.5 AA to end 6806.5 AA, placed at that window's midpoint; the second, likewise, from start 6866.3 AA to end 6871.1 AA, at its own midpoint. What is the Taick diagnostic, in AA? 15.7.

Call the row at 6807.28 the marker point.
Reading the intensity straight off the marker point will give 20.38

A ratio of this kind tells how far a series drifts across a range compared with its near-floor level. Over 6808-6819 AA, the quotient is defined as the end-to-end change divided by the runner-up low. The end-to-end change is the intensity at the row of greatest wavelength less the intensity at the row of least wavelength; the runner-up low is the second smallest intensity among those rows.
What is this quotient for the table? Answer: 0.12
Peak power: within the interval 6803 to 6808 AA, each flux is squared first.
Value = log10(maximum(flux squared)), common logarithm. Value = 2.73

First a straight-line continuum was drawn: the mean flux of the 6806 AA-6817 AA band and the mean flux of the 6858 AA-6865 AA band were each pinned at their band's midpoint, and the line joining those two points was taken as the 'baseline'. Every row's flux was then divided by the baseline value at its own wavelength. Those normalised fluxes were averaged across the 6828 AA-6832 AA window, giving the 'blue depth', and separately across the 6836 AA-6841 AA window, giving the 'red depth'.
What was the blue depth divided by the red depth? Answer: 1.07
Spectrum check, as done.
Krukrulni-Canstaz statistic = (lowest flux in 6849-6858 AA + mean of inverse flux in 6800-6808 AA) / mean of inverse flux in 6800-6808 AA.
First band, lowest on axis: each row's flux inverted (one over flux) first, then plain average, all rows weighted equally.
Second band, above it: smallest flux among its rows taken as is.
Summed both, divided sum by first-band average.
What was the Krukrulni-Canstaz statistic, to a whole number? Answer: 378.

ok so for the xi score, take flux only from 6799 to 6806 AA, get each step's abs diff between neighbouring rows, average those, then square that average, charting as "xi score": 5.7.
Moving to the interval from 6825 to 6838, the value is 1.0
